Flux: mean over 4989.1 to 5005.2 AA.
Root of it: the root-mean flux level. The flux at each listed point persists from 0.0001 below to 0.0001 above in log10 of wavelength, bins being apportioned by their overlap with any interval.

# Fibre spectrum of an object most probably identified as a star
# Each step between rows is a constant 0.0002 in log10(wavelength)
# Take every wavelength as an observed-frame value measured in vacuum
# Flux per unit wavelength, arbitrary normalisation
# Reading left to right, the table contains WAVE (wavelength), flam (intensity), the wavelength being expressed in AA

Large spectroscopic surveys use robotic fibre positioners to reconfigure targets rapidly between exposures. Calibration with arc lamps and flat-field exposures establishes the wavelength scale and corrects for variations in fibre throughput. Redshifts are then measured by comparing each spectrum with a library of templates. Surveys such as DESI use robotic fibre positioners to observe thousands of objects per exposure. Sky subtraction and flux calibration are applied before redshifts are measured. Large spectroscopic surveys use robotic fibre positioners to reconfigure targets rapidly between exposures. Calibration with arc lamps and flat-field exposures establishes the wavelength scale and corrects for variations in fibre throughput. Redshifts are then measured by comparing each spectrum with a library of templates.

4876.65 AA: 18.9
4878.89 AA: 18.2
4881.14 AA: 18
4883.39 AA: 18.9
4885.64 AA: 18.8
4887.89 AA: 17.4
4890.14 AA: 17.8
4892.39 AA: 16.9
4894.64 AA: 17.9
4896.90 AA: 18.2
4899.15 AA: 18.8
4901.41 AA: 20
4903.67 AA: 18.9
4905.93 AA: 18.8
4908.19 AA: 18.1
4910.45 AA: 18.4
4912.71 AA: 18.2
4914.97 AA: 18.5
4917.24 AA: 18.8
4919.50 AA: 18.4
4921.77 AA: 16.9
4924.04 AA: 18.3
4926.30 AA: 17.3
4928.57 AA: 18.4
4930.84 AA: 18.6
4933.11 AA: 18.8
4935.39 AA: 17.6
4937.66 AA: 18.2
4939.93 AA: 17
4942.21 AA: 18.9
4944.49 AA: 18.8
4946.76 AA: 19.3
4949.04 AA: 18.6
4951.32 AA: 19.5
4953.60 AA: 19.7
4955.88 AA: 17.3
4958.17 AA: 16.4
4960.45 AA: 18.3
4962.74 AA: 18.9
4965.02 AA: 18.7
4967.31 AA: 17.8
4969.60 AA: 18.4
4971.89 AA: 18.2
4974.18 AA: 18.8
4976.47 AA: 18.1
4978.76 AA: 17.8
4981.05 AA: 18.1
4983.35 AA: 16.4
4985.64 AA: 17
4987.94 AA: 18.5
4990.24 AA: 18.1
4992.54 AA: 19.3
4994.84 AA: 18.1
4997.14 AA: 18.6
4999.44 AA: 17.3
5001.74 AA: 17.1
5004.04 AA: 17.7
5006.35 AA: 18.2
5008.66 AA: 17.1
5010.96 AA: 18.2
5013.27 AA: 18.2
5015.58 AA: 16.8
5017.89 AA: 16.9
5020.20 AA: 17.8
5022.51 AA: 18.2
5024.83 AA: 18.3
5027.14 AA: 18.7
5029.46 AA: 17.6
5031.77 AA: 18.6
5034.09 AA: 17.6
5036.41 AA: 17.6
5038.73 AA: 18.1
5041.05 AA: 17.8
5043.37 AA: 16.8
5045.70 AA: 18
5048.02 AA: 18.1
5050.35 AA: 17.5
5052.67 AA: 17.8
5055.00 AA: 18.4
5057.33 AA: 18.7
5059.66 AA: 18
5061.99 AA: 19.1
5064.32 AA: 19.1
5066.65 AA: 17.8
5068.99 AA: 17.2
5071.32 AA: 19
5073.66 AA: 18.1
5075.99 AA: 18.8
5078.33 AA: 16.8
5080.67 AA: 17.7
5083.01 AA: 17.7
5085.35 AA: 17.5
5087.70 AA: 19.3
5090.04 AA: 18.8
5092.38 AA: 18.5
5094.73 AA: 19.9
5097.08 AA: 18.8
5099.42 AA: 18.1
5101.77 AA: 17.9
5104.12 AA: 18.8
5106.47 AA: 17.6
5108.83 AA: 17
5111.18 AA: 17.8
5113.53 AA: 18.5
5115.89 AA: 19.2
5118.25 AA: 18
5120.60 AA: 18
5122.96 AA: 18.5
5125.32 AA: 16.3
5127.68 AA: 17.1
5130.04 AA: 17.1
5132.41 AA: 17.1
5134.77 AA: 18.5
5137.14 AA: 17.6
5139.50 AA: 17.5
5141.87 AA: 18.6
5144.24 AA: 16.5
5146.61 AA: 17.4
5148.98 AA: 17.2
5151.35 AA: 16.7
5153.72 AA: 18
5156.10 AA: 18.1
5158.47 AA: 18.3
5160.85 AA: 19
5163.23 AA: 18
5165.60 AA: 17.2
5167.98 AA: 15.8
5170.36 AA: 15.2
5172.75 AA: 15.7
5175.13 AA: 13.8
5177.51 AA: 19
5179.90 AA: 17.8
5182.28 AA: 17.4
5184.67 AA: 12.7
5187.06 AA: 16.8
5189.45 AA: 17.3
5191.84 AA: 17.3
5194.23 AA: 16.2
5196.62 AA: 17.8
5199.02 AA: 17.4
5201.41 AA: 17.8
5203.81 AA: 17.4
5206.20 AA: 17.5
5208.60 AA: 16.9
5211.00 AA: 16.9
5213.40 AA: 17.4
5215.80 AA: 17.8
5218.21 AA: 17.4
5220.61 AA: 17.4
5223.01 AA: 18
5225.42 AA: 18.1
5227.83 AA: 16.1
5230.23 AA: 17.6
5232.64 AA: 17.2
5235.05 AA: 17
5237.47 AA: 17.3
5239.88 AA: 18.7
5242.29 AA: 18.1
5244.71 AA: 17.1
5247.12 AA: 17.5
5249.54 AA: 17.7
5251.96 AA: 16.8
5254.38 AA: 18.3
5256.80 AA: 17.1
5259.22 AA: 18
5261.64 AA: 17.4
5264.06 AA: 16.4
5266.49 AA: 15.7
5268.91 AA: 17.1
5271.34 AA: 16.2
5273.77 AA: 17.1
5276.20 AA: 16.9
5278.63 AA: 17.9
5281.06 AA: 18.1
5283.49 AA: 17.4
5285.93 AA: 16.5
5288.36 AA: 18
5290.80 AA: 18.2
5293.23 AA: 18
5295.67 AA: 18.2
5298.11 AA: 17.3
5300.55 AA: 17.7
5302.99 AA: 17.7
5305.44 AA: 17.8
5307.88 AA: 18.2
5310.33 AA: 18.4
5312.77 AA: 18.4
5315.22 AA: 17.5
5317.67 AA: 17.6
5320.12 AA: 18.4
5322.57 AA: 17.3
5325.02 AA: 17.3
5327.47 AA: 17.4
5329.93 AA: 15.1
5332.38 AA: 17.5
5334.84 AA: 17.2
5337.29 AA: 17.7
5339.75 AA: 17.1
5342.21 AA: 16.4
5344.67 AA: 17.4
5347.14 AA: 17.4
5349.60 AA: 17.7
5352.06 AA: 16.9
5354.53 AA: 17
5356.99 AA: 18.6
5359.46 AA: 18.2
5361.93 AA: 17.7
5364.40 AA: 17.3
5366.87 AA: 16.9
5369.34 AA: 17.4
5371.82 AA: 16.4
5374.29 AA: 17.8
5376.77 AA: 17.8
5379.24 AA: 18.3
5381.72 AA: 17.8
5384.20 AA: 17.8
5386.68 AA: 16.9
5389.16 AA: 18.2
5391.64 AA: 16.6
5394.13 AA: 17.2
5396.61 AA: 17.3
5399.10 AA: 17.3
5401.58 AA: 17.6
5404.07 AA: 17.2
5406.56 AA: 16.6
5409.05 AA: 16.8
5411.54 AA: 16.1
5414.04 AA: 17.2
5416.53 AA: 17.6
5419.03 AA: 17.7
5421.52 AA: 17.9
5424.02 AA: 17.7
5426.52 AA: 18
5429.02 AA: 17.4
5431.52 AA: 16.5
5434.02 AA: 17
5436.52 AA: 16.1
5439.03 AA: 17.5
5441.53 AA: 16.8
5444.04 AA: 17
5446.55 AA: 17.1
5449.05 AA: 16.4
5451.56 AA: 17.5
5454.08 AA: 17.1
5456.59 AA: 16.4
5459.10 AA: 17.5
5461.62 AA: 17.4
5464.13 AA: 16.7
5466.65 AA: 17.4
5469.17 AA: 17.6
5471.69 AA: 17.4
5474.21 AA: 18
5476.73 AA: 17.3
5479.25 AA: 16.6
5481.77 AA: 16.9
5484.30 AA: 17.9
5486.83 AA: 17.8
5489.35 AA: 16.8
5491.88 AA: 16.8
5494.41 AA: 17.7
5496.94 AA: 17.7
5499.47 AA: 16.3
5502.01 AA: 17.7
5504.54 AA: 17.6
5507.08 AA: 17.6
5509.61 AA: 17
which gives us 4.25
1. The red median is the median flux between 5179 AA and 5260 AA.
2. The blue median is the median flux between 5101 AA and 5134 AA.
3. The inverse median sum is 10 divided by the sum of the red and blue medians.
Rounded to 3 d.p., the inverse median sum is 0.284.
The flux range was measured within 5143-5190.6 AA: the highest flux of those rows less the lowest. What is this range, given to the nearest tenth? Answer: 6.3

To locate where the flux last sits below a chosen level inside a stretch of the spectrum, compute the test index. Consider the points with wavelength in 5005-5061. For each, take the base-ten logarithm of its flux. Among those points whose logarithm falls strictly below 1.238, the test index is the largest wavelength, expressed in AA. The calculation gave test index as 5043.37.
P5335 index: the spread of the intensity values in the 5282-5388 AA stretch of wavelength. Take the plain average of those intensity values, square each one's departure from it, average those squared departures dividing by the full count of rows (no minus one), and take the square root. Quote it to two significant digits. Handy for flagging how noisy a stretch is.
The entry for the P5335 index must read 0.65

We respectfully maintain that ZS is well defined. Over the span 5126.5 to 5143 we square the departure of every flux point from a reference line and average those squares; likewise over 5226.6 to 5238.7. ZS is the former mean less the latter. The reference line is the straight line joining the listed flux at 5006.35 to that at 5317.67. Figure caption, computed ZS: -0.32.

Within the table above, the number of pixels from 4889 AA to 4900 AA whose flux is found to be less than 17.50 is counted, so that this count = 1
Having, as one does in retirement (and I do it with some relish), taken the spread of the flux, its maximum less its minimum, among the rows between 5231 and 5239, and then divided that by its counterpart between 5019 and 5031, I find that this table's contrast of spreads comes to 0.27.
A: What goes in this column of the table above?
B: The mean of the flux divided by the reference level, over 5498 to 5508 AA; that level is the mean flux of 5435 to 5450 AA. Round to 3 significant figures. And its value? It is 1.03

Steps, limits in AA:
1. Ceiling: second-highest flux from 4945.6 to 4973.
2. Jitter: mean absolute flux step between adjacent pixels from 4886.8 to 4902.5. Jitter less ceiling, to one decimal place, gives -18.8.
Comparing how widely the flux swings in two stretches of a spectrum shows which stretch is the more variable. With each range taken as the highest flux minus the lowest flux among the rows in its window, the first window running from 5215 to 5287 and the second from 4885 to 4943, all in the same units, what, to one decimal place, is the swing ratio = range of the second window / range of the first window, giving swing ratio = 1.0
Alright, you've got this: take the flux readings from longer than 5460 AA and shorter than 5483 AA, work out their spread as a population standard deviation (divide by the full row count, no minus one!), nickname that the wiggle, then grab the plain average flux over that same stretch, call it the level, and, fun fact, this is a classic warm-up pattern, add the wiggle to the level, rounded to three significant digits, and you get 17.7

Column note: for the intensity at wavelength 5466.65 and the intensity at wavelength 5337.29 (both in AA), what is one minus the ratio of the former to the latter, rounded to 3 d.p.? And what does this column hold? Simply 0.017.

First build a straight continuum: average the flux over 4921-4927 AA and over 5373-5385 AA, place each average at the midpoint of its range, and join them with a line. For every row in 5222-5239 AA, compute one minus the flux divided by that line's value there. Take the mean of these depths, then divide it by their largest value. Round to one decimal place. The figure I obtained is 0.3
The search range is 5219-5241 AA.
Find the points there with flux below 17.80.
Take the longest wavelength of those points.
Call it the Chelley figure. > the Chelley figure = 5237.47 AA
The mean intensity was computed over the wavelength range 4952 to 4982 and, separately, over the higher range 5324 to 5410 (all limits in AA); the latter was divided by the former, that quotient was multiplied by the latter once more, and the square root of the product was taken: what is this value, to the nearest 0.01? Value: 4.06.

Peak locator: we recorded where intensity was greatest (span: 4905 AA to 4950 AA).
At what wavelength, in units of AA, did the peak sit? 4946.76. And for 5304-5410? 5356.99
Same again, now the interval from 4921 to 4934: 4933.11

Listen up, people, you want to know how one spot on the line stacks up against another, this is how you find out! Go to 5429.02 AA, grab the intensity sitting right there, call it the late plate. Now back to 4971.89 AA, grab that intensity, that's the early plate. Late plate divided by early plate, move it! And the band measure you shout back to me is 0.96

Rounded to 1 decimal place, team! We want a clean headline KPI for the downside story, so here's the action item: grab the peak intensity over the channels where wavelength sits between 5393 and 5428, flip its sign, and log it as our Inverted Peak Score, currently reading -18.0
